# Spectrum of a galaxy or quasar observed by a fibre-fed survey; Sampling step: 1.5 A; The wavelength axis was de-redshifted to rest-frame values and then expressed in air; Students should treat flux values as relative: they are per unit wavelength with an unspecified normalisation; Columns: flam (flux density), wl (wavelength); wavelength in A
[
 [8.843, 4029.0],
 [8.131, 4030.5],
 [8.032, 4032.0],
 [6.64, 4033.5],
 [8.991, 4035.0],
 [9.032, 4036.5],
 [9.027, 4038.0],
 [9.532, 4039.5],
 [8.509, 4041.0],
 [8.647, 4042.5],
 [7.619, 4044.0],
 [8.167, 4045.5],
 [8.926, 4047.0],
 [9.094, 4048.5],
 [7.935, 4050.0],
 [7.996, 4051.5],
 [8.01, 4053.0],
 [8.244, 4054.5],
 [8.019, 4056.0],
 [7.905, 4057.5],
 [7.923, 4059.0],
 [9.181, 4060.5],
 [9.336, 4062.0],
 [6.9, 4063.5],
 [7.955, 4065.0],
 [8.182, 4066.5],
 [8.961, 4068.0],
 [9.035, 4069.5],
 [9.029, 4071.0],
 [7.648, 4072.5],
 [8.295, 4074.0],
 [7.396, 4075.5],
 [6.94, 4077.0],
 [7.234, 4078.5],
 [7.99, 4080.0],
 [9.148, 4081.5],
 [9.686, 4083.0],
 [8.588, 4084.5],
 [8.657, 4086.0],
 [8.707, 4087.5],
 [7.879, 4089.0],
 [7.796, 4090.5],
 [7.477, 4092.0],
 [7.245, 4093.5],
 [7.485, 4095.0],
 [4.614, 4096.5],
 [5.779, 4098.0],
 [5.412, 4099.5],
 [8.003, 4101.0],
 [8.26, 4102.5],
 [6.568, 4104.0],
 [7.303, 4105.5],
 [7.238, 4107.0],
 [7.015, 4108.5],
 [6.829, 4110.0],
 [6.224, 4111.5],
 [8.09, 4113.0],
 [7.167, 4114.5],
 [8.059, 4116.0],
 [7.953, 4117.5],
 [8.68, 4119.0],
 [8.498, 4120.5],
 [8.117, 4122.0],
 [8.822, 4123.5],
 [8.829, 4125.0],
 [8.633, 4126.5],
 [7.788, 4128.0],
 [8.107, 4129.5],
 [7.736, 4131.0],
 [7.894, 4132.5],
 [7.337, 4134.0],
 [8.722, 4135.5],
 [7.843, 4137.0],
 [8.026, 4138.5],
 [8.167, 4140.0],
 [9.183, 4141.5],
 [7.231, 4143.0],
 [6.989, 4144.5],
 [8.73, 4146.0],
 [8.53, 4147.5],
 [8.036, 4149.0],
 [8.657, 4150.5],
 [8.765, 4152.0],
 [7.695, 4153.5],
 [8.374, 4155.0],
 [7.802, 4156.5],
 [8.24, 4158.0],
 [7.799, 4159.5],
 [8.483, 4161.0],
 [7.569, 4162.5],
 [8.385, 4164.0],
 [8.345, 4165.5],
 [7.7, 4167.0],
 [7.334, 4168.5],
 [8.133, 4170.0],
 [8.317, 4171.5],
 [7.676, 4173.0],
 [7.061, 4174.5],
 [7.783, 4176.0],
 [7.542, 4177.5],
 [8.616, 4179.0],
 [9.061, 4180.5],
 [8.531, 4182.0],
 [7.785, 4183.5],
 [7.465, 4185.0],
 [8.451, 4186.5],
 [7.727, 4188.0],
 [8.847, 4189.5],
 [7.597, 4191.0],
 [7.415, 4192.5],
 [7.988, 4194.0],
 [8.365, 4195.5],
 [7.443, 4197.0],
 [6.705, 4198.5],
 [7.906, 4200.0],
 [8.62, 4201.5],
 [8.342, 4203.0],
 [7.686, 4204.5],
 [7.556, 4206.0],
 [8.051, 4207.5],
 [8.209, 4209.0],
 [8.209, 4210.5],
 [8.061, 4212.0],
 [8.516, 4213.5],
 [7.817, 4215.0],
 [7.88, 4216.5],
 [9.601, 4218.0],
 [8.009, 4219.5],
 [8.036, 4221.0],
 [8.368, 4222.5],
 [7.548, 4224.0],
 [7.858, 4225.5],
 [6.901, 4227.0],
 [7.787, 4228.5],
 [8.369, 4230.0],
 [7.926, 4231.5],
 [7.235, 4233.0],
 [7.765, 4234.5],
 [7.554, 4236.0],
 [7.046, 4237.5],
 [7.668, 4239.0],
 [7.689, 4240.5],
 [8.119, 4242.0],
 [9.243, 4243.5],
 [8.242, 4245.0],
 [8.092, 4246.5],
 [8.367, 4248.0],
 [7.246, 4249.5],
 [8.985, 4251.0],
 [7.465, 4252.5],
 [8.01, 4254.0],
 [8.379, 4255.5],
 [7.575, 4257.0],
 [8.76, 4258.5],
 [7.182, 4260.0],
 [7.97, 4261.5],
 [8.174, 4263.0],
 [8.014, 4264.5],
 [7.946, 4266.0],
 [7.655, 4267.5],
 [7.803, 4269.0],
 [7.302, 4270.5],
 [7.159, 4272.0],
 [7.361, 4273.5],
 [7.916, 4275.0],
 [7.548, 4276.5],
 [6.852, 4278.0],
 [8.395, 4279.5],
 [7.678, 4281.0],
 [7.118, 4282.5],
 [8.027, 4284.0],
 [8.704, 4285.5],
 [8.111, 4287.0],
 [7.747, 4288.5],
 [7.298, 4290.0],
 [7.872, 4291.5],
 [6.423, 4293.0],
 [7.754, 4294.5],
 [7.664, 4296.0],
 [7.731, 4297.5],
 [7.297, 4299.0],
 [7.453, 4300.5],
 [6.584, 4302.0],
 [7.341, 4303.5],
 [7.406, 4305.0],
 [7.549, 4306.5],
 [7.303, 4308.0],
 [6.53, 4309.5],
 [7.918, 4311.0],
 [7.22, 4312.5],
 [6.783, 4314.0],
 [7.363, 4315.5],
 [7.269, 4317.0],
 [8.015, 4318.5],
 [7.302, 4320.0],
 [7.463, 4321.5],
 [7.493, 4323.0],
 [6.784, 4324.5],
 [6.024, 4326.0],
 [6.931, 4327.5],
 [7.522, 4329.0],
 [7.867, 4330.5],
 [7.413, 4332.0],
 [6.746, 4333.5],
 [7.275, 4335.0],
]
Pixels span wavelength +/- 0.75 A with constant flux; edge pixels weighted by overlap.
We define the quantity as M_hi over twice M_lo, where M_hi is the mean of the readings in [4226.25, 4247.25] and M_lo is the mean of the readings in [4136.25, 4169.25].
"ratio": 0.48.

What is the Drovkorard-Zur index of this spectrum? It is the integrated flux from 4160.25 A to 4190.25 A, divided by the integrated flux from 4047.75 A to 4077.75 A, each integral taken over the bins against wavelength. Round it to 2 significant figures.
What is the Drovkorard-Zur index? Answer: 0.98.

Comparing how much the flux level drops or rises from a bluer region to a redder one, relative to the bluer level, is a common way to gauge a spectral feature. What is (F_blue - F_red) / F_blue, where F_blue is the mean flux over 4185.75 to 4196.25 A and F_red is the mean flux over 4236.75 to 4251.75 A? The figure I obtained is 0.00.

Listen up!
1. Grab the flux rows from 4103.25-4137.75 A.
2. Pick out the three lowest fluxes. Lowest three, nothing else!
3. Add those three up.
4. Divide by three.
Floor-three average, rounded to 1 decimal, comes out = 6.5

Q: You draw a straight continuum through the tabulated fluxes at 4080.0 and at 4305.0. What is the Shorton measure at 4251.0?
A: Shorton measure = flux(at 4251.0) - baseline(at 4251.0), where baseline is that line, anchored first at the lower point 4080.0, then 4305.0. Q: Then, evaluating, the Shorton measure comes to 1.4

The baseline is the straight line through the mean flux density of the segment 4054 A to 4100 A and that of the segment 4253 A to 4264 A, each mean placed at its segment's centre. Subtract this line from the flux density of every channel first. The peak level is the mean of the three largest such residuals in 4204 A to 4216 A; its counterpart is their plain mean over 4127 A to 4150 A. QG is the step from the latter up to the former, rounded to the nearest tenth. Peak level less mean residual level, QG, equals 0.2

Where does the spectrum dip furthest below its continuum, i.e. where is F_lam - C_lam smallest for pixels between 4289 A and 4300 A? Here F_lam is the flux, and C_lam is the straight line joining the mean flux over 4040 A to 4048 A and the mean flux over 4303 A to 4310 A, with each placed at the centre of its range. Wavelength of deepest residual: 4293.0 A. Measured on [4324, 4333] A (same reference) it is 4326.0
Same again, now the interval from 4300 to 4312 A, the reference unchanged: 4309.5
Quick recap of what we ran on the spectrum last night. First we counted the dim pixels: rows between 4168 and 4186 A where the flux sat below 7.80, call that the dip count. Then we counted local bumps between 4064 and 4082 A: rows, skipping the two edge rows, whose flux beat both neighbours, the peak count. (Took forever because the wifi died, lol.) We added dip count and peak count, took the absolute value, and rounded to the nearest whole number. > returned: 9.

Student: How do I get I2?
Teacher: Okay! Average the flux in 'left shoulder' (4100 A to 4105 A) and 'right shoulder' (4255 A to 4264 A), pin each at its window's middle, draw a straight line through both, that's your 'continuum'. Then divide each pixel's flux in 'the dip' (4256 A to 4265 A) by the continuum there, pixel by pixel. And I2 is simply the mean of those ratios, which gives 0.99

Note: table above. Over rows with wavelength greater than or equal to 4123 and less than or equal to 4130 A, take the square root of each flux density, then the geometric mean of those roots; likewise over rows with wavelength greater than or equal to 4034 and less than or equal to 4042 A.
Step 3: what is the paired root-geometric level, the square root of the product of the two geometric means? 2.95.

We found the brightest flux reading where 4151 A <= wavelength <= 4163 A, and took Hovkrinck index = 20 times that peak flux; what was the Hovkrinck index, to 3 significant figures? 175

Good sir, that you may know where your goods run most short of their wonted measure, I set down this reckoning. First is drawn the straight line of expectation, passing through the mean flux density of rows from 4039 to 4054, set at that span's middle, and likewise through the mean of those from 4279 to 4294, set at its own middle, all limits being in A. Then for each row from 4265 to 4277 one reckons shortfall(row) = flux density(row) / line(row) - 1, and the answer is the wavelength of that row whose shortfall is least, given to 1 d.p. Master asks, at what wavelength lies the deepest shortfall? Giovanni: 4272.0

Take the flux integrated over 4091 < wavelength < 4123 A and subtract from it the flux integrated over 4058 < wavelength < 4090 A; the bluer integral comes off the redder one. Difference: -34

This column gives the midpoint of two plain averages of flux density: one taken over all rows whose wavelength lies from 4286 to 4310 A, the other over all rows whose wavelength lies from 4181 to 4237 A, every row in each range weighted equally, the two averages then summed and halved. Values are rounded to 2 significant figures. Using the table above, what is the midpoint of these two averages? 7.7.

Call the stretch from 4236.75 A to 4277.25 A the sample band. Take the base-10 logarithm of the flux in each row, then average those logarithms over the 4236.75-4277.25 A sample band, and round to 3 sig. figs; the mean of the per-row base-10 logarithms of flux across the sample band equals 0.896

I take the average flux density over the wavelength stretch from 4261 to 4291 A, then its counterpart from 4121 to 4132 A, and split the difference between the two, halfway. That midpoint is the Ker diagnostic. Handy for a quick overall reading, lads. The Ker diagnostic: 8.01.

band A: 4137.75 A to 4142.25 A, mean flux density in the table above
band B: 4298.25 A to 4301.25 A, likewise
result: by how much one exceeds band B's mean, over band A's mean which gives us -0.75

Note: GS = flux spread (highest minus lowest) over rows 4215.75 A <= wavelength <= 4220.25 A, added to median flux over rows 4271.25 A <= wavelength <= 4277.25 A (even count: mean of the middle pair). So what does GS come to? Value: 9.2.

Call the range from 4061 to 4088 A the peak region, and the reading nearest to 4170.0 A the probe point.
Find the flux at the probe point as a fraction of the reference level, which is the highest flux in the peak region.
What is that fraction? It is 0.84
